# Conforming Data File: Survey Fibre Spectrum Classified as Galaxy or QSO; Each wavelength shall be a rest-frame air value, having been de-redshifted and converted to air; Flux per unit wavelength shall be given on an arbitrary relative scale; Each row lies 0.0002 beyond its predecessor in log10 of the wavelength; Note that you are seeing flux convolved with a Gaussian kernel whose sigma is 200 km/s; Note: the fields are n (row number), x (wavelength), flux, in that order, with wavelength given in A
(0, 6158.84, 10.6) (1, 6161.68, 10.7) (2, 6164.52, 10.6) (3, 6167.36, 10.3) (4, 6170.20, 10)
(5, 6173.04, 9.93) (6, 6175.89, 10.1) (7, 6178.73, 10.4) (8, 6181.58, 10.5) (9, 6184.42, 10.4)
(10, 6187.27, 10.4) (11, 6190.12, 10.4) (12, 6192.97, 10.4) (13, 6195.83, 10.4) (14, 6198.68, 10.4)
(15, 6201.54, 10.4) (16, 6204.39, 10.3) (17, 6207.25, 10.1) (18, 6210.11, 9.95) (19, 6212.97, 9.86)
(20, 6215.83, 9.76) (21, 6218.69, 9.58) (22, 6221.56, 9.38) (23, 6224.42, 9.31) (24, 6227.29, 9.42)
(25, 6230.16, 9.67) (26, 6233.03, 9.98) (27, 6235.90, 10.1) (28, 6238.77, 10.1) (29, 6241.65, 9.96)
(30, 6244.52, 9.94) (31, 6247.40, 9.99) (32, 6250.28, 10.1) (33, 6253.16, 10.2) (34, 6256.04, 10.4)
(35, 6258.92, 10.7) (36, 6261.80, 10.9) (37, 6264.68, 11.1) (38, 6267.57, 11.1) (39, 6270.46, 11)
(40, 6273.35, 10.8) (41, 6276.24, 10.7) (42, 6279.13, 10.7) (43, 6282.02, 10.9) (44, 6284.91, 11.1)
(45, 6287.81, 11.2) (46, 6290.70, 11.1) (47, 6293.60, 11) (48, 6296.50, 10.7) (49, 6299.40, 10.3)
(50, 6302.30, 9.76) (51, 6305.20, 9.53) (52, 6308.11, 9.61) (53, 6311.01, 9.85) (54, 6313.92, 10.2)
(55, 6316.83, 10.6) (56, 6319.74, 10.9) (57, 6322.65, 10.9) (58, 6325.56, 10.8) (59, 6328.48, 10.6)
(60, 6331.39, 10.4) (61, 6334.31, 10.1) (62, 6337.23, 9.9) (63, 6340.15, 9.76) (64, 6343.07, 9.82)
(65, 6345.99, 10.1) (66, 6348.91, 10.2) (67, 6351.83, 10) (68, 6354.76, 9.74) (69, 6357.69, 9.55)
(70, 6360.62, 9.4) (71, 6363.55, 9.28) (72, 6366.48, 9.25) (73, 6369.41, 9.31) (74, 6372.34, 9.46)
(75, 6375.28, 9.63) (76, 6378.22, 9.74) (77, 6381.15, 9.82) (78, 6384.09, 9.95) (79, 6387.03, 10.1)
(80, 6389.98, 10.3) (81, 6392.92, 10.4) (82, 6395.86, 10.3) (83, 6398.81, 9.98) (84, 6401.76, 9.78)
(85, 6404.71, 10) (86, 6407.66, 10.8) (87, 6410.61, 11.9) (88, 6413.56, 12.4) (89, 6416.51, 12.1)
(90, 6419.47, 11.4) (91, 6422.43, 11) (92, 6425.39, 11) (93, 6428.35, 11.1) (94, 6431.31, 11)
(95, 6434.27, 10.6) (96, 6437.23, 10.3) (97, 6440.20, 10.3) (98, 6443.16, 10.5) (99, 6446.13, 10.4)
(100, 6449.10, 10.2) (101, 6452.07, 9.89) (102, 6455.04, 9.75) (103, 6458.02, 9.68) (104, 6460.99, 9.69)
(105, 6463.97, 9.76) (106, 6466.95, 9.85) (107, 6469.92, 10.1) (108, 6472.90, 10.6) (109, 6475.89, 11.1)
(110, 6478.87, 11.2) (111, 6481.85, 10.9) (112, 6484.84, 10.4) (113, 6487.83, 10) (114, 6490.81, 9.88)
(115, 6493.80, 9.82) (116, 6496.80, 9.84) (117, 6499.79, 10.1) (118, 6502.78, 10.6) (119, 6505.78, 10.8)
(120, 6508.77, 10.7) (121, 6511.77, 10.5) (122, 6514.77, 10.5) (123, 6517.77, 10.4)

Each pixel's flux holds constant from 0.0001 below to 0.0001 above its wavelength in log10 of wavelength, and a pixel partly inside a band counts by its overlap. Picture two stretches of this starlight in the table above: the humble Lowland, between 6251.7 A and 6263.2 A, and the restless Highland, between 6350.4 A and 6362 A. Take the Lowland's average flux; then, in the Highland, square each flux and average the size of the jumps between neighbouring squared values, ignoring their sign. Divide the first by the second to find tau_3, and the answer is 2.72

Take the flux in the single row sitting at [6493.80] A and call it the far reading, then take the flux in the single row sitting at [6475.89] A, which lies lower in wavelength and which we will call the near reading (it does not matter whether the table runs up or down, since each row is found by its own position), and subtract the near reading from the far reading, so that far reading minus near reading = -1.3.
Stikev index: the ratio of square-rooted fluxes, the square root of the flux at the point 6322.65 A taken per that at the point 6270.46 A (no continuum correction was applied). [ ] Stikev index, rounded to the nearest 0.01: 1.00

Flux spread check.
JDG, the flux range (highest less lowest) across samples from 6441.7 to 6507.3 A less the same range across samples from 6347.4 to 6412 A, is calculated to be -1.1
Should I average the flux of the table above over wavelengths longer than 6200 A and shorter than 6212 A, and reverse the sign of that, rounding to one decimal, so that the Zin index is -10.2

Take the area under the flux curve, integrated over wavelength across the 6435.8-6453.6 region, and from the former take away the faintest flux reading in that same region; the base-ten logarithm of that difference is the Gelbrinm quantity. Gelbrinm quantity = 2.238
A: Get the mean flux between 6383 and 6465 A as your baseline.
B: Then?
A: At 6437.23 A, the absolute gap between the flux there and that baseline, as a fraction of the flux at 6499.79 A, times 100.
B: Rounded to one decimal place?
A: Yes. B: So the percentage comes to 2.2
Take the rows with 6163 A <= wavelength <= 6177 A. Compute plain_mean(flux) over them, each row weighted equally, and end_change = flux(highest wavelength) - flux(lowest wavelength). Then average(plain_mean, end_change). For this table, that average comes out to 4.8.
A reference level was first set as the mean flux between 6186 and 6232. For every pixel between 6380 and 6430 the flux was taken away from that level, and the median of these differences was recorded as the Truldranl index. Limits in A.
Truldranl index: -0.4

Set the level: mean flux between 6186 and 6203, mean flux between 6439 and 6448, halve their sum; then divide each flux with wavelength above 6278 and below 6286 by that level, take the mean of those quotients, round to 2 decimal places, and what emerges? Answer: 1.05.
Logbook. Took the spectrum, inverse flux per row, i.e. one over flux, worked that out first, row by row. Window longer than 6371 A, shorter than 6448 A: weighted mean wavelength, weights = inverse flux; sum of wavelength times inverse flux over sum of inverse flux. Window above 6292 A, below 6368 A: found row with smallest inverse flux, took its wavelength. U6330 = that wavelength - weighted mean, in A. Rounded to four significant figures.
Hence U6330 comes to -114.8 A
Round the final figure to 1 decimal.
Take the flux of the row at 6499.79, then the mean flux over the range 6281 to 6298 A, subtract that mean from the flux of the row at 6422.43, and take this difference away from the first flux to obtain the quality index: 10.1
